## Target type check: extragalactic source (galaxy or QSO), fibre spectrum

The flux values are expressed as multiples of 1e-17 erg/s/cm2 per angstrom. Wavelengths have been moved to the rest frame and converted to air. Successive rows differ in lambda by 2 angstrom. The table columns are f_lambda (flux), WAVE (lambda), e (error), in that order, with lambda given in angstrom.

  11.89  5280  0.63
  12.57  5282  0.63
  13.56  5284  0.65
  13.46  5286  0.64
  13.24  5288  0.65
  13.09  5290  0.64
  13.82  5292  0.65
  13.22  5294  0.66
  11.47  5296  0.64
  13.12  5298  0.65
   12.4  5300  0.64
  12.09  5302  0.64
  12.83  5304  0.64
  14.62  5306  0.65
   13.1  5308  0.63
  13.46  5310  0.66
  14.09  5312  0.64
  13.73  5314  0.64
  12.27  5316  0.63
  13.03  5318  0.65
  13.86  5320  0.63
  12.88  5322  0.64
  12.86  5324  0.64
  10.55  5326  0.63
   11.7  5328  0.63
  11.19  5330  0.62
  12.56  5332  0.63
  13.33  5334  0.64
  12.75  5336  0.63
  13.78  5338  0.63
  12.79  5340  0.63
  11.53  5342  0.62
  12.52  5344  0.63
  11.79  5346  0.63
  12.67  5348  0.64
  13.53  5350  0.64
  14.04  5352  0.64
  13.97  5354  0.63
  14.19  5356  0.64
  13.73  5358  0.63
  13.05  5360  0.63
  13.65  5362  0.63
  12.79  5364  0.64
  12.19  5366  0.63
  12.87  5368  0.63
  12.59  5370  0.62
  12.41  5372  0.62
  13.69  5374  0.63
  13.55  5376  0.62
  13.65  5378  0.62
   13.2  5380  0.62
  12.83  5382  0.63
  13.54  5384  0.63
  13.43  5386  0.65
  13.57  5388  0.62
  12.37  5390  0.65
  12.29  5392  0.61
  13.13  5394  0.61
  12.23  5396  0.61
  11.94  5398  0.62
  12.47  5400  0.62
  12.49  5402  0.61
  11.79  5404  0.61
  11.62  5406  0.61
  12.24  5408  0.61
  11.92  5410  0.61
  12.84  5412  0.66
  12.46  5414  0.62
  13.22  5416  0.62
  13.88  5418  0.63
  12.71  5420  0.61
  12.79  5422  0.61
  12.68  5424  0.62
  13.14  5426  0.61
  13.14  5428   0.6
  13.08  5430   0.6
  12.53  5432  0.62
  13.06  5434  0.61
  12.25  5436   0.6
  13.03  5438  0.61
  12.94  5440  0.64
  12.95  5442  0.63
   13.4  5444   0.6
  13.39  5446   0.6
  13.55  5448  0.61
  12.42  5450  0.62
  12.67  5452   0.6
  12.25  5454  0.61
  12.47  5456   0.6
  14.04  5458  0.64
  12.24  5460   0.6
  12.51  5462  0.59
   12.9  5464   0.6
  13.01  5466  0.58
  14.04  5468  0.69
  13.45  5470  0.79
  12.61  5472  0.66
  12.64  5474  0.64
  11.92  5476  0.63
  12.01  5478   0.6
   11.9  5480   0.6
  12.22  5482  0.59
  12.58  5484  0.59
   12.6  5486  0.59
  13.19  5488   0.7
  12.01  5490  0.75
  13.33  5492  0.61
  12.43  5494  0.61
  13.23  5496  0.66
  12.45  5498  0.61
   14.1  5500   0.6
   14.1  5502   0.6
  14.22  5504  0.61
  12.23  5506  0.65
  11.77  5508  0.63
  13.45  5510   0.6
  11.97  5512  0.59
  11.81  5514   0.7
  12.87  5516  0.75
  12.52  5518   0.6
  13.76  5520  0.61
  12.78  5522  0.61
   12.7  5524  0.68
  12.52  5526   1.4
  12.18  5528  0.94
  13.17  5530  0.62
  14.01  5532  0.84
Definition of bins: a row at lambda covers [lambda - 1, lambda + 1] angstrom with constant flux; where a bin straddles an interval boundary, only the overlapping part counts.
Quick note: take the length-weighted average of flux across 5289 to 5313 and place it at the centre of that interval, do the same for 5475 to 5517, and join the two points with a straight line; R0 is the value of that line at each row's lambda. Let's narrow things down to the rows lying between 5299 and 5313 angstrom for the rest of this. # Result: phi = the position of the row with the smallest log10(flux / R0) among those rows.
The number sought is 5302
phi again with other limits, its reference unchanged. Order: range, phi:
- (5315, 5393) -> 5326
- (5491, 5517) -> 5508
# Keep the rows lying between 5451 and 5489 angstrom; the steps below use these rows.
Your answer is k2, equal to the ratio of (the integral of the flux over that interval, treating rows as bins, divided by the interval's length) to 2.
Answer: 6.35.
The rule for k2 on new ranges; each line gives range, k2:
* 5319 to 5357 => 6.38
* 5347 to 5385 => 6.64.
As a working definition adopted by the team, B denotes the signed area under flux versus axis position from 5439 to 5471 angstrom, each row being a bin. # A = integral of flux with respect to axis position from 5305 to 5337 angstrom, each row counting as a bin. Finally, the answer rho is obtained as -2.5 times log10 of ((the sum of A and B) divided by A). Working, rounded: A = 412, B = 416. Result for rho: -0.758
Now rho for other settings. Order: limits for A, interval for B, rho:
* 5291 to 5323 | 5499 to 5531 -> -0.743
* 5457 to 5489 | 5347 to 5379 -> -0.776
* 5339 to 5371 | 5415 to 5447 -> -0.753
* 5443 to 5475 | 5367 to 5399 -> -0.752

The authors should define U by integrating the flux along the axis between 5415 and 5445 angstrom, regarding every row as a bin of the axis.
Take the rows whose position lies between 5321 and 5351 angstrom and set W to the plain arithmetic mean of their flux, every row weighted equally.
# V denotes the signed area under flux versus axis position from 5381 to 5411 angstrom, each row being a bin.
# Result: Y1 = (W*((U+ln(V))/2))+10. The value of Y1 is 2468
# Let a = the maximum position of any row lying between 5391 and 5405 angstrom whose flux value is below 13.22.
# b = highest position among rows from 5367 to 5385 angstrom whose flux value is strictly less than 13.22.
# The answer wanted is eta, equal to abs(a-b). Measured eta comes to 22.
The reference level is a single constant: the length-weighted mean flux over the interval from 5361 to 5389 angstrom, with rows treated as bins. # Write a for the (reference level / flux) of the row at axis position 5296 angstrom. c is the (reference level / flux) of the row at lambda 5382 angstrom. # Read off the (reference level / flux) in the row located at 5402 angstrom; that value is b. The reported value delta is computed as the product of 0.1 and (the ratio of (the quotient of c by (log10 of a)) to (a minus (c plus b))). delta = -2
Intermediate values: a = 1.15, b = 1.05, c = 1.02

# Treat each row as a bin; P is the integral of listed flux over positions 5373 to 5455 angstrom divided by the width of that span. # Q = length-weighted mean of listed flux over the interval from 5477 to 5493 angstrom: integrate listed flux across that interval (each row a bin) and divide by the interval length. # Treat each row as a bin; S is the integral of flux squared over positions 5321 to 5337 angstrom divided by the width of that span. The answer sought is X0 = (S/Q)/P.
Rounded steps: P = 12.84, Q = 12.5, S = 150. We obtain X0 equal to 0.94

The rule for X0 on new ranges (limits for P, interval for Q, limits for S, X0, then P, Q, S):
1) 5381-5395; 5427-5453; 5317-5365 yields 0.99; 13.02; 13.0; 166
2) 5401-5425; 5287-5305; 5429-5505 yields 1.04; 12.55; 12.8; 166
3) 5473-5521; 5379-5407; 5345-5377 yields 1.08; 12.72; 12.6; 174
